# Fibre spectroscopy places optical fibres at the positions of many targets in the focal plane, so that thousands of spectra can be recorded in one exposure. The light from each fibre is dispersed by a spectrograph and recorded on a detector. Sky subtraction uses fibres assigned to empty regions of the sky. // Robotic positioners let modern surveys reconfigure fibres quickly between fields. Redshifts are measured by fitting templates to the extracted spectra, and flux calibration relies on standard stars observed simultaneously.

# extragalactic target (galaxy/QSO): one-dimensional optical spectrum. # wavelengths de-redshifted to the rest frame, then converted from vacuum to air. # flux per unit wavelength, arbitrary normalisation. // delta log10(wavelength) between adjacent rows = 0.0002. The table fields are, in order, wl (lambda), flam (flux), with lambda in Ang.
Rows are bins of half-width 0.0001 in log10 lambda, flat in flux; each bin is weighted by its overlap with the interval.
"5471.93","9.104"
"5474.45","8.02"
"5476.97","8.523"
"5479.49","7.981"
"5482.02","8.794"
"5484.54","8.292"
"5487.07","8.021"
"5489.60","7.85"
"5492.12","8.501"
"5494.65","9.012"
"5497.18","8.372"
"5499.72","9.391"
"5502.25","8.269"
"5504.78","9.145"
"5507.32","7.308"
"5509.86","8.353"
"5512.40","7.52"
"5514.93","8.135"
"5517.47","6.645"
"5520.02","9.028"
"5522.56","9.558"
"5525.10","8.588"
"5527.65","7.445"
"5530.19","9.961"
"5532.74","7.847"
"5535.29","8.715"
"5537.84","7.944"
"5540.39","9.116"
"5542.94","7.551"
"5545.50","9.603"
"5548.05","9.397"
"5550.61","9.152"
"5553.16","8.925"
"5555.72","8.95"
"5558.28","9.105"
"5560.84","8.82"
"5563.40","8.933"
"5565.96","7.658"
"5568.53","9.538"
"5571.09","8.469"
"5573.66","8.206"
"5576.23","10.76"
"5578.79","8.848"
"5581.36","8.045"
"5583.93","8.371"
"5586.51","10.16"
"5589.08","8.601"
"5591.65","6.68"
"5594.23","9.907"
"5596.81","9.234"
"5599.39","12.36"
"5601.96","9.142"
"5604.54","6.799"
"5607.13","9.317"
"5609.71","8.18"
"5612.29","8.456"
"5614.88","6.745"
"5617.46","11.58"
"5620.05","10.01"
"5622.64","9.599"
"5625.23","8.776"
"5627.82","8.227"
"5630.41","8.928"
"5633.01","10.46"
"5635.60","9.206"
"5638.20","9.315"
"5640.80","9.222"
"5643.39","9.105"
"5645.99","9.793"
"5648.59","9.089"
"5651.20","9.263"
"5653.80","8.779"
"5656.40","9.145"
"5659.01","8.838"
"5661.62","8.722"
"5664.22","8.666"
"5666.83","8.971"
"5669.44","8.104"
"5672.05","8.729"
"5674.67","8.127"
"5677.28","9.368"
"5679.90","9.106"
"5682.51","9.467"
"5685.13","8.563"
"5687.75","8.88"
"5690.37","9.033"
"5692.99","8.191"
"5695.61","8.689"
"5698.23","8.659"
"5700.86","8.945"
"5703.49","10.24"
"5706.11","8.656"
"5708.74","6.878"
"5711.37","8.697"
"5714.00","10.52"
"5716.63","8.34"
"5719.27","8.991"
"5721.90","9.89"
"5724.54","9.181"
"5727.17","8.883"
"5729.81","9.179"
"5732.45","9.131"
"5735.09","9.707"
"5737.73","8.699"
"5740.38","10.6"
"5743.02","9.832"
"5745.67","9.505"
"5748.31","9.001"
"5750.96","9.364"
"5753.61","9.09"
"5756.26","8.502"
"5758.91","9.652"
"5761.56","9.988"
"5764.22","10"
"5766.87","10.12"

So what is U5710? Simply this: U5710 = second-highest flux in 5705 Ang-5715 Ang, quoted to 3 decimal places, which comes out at 8.697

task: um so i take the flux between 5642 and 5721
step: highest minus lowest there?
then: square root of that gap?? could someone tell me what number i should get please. 1.91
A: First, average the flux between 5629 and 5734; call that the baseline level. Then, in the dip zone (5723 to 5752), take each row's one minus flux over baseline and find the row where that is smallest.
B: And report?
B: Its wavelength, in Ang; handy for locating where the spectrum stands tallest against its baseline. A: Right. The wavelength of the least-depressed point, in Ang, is 5740.38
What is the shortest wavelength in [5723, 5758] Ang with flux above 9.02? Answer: 5724.54 Ang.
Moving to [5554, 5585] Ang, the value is 5558.28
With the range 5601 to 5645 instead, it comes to 5601.96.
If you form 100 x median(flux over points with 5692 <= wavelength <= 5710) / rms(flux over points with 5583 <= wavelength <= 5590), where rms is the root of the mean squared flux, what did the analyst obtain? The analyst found 95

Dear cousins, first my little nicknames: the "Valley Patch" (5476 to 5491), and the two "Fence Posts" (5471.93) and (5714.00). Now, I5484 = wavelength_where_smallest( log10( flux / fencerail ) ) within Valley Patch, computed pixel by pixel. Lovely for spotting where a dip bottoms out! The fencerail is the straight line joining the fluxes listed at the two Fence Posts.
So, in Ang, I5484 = 5489.60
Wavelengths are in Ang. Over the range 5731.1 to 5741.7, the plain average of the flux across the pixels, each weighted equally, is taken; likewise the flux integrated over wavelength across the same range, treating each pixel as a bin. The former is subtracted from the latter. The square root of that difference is 9.6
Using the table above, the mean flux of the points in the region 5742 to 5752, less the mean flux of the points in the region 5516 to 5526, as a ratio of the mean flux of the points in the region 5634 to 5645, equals 0.105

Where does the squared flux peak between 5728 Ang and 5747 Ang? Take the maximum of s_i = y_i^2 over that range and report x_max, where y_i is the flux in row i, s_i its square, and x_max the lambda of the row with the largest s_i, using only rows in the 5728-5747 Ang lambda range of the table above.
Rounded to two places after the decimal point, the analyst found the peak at 5740.38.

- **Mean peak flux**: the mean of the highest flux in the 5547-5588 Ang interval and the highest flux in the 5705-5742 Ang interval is 10.7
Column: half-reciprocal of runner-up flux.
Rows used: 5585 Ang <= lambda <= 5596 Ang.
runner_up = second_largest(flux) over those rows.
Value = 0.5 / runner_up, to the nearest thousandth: 0.050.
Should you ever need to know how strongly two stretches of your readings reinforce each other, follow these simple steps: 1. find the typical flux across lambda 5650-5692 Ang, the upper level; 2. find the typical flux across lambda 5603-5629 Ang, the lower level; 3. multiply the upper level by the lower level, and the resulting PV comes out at 77.7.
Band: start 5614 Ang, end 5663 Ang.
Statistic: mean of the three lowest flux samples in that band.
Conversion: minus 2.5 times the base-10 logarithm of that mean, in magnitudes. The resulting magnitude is -2.244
